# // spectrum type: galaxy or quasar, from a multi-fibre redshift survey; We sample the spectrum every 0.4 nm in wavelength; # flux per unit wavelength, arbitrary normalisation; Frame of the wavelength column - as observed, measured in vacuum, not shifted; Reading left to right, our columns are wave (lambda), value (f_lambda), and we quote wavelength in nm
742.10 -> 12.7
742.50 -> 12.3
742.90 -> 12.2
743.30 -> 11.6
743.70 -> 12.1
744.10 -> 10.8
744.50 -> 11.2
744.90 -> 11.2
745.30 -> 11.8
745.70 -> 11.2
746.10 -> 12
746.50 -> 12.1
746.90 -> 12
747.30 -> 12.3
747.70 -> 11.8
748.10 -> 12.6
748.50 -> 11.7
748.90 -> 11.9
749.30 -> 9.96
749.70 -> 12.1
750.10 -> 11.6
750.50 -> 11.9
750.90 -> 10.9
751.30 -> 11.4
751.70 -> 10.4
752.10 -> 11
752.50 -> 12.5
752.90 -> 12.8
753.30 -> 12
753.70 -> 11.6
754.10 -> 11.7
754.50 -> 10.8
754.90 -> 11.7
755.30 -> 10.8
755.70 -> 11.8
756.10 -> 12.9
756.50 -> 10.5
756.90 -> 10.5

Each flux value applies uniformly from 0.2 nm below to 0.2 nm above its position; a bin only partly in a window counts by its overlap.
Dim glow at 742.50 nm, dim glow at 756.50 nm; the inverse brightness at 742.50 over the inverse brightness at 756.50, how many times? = 0.85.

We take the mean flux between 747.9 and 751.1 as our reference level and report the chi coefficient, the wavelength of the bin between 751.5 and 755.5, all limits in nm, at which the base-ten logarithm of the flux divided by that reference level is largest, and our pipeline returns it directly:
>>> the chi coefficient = 752.90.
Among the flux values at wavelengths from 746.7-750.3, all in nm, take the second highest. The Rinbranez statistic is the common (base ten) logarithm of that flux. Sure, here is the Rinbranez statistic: 1.09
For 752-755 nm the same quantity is 1.10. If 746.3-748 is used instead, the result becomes 1.08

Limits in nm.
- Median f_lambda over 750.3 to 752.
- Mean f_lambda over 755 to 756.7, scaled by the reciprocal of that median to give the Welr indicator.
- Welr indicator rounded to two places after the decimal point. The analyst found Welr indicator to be 1.03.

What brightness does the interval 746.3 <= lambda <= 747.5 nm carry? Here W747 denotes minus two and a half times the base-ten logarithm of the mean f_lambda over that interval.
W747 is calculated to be -2.71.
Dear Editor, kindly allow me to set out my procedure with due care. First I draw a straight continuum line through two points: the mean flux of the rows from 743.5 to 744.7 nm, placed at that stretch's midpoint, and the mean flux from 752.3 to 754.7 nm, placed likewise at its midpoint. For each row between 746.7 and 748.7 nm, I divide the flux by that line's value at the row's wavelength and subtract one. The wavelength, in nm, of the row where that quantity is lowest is 748.50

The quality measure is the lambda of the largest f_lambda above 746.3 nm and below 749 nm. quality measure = 748.10 nm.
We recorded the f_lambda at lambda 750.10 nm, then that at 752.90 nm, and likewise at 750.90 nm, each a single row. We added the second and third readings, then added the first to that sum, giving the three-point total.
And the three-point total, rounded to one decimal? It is 35.3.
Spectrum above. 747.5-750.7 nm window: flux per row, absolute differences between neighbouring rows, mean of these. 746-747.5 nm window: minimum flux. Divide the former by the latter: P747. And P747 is 0.081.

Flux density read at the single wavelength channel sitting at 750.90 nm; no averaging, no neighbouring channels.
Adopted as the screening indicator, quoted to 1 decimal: 10.9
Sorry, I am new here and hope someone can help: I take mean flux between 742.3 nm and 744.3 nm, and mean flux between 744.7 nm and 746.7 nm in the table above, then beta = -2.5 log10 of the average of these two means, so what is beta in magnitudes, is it -2.67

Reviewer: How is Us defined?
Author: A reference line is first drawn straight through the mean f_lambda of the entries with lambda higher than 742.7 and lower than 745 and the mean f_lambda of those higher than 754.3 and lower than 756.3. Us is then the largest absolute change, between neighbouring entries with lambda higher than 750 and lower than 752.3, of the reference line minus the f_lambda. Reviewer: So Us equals 1.00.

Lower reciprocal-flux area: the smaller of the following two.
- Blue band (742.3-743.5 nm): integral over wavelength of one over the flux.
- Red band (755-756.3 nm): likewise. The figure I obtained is 0.100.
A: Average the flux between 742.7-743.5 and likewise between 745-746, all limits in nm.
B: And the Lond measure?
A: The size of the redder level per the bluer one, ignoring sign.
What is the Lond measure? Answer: 0.97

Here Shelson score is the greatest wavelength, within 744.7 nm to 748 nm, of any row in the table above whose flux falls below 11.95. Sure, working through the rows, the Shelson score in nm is 747.70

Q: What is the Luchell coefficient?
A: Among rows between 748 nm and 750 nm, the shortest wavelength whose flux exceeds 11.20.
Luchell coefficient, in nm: 748.10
